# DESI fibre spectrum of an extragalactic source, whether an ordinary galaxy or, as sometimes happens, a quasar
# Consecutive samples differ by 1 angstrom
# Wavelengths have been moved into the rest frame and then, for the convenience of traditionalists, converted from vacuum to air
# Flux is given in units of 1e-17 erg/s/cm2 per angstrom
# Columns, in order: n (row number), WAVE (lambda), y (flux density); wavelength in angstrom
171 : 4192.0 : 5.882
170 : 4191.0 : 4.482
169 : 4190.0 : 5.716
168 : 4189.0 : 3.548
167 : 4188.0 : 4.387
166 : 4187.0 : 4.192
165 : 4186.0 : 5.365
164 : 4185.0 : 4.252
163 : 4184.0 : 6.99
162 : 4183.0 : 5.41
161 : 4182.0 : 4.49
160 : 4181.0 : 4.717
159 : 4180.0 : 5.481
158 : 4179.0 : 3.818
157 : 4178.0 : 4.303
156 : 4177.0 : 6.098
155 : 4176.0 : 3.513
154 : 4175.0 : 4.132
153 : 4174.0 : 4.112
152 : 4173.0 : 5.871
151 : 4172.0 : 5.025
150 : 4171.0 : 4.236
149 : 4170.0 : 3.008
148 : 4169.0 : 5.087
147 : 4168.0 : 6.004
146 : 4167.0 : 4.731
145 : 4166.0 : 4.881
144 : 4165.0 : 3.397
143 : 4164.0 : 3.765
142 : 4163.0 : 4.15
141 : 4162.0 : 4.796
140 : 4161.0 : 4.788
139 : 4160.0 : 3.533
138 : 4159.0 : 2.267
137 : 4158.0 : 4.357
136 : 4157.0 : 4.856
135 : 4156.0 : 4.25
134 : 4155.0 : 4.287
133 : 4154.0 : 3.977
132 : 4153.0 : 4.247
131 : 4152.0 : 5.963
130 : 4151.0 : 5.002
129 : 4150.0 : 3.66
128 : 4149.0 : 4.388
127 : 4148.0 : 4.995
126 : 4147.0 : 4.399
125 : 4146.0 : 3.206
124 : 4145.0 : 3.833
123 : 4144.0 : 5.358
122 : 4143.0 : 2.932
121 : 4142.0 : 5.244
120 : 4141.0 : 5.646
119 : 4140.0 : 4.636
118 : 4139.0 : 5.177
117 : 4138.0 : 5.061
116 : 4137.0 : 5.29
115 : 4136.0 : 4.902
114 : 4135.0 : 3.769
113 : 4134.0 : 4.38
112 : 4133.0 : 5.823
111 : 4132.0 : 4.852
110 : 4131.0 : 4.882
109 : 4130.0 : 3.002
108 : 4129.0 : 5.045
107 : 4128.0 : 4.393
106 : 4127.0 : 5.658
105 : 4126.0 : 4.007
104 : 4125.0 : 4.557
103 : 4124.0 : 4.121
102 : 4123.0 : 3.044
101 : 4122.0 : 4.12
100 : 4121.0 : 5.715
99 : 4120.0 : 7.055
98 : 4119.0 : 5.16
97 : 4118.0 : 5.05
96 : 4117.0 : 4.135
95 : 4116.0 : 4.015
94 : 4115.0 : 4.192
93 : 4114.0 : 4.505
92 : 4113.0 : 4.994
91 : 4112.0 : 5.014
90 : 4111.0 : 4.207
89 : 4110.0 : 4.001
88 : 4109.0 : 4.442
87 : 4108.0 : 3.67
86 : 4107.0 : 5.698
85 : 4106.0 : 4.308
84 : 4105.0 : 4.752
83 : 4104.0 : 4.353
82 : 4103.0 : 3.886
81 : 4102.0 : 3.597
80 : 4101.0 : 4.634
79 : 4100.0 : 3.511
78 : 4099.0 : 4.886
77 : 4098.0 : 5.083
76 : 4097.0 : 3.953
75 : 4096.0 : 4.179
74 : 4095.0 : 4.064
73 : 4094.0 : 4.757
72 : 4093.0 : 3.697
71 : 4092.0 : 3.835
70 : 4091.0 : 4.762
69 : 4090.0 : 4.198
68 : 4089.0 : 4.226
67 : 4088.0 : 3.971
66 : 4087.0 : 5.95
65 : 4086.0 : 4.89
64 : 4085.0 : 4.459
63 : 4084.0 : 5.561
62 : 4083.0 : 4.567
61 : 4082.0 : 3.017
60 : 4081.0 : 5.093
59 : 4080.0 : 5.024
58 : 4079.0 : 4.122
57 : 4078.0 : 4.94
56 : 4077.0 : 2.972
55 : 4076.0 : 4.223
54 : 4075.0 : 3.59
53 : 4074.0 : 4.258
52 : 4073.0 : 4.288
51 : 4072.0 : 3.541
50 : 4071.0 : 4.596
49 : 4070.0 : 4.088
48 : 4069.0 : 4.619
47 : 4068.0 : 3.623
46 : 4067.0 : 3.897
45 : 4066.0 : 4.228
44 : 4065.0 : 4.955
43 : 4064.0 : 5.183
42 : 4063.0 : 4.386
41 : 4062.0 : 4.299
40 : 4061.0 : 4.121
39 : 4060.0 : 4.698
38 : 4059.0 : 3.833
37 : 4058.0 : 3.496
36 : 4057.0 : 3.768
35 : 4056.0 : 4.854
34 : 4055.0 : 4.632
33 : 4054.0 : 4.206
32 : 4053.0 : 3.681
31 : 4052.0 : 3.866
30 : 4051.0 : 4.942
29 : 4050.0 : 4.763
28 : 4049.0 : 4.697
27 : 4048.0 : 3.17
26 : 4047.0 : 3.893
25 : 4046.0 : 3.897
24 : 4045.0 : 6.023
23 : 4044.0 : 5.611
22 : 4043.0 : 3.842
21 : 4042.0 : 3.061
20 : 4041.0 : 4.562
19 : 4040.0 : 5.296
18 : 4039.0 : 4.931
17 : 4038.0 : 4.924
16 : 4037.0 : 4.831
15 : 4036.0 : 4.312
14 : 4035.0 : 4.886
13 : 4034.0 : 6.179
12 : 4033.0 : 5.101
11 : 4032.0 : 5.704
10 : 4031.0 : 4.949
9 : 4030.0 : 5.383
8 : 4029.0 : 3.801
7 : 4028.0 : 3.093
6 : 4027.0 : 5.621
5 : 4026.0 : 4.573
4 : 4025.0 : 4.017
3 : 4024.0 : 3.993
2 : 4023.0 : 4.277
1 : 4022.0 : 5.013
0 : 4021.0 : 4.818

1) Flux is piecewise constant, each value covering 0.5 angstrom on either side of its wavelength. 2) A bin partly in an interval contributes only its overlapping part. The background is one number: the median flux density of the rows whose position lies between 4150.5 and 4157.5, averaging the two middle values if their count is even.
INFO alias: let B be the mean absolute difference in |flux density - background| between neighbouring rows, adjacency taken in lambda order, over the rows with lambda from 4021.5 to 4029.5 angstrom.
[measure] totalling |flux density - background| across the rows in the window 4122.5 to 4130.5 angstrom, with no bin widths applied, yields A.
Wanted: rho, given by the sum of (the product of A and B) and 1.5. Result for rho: 3.8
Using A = 5.5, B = 0.42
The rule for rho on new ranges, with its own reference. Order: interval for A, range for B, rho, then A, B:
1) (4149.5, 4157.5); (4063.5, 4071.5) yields 2.6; 4.0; 0.29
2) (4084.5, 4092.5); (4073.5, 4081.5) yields 3.9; 3.8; 0.62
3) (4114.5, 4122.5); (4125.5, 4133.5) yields 6.4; 6.5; 0.75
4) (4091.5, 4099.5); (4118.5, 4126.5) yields 5.0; 3.6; 0.97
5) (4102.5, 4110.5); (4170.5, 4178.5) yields 4.6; 3.4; 0.92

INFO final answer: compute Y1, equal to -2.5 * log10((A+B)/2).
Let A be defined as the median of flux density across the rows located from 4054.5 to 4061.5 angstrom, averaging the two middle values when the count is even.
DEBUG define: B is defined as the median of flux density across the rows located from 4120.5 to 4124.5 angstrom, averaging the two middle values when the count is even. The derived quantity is -1.54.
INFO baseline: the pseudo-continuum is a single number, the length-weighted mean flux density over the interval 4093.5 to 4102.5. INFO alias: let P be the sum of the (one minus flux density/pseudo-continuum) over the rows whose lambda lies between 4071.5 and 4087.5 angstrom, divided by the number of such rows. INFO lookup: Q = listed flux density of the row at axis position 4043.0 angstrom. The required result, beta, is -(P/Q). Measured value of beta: 0.0067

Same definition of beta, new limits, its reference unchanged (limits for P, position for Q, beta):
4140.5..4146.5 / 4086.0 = 0.0035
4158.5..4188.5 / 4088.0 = 0.0155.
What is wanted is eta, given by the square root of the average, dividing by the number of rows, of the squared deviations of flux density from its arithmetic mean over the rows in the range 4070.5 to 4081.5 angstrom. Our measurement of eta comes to 0.6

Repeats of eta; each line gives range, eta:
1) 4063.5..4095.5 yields 0.7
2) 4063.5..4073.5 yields 0.5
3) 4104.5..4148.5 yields 0.8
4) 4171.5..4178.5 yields 0.9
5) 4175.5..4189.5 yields 1.0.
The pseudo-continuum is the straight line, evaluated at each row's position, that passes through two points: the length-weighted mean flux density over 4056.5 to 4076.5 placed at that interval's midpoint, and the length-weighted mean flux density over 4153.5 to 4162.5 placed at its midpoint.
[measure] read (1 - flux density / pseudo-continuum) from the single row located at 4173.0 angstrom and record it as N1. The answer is -0.43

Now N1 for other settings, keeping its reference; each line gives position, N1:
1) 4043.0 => 0.09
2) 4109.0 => -0.07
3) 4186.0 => -0.31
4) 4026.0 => -0.09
